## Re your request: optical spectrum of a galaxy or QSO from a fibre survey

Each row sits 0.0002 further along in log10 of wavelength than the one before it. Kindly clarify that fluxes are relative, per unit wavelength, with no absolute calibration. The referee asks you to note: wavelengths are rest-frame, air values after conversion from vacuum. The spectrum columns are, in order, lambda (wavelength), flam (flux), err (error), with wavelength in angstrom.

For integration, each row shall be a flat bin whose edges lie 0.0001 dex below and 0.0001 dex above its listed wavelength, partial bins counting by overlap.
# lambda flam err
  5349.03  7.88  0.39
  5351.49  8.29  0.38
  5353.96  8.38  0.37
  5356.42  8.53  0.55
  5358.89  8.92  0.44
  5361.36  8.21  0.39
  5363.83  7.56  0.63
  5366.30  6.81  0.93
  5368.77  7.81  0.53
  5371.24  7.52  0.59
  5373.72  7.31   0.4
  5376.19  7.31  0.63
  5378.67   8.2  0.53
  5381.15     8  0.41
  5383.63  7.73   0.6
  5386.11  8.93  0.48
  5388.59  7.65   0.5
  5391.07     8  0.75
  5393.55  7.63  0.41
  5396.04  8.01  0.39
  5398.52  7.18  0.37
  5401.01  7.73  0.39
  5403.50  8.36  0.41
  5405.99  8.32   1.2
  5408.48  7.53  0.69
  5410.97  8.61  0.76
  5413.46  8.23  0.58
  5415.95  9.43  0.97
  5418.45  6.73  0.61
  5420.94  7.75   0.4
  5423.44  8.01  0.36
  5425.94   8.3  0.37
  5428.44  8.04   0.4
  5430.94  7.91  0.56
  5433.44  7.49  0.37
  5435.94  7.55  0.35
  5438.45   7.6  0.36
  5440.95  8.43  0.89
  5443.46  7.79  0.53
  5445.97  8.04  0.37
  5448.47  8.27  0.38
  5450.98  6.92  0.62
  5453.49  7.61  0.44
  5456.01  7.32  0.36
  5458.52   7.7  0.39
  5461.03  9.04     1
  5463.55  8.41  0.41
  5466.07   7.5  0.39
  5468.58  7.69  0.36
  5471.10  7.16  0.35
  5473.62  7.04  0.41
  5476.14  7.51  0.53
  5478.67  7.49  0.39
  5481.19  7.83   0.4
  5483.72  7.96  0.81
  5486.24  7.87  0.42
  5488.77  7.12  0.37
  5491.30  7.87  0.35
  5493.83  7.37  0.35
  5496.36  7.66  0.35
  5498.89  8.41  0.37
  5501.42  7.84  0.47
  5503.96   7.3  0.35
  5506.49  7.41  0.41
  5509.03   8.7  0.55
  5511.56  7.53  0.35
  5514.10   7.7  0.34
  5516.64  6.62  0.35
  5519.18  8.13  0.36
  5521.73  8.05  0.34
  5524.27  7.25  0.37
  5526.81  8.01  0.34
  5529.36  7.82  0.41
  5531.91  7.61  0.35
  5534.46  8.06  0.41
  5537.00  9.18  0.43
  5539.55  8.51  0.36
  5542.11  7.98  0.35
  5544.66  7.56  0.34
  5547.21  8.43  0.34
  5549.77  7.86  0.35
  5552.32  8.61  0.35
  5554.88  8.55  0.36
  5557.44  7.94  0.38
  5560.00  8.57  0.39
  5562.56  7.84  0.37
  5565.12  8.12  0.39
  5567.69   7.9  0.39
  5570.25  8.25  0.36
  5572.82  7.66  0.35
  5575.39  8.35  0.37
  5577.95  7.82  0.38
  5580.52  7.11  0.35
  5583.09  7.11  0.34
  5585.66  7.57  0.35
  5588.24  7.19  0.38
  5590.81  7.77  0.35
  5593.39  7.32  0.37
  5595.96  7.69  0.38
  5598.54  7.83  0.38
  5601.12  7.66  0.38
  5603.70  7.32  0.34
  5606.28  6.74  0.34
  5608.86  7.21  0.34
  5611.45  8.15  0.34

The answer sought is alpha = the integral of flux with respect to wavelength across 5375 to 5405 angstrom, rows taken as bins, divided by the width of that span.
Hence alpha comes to 7.90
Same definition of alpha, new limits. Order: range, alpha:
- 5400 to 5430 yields 8.09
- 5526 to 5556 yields 8.18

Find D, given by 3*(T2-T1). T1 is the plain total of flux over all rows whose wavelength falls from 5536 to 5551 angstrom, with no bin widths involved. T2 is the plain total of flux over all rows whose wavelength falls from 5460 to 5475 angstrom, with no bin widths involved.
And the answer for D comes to -8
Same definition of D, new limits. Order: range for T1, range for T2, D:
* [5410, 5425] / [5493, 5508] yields -8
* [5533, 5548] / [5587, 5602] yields -13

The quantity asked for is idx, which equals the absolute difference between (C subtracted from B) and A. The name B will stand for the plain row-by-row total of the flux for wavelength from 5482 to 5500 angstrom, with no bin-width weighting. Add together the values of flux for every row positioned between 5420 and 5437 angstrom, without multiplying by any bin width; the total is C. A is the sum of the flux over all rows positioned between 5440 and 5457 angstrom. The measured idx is 55.2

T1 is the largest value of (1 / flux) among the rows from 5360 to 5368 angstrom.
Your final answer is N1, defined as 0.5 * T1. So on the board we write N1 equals 0.0734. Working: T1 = 0.147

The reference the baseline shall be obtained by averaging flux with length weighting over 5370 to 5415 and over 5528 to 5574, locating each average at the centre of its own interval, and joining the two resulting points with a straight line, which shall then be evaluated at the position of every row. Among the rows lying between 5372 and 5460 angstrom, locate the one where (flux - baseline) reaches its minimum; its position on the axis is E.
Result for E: 5418.45 angstrom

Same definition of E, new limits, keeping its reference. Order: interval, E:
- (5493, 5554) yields 5516.64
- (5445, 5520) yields 5516.64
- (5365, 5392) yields 5366.30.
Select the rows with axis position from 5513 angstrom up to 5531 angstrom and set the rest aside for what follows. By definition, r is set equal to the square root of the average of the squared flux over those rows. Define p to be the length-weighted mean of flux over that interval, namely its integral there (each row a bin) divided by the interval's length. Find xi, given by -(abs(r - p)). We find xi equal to -0.020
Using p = 7.7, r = 7.7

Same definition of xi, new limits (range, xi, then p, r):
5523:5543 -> -0.017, 8.1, 8.1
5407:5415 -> -0.050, 8.2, 8.1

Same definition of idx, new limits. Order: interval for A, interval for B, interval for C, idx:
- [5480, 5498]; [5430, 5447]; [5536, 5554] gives 57.0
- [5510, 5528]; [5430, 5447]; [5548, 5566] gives 56.0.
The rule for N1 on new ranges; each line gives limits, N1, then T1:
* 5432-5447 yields 0.0668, 0.134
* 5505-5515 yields 0.0675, 0.135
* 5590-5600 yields 0.0683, 0.137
